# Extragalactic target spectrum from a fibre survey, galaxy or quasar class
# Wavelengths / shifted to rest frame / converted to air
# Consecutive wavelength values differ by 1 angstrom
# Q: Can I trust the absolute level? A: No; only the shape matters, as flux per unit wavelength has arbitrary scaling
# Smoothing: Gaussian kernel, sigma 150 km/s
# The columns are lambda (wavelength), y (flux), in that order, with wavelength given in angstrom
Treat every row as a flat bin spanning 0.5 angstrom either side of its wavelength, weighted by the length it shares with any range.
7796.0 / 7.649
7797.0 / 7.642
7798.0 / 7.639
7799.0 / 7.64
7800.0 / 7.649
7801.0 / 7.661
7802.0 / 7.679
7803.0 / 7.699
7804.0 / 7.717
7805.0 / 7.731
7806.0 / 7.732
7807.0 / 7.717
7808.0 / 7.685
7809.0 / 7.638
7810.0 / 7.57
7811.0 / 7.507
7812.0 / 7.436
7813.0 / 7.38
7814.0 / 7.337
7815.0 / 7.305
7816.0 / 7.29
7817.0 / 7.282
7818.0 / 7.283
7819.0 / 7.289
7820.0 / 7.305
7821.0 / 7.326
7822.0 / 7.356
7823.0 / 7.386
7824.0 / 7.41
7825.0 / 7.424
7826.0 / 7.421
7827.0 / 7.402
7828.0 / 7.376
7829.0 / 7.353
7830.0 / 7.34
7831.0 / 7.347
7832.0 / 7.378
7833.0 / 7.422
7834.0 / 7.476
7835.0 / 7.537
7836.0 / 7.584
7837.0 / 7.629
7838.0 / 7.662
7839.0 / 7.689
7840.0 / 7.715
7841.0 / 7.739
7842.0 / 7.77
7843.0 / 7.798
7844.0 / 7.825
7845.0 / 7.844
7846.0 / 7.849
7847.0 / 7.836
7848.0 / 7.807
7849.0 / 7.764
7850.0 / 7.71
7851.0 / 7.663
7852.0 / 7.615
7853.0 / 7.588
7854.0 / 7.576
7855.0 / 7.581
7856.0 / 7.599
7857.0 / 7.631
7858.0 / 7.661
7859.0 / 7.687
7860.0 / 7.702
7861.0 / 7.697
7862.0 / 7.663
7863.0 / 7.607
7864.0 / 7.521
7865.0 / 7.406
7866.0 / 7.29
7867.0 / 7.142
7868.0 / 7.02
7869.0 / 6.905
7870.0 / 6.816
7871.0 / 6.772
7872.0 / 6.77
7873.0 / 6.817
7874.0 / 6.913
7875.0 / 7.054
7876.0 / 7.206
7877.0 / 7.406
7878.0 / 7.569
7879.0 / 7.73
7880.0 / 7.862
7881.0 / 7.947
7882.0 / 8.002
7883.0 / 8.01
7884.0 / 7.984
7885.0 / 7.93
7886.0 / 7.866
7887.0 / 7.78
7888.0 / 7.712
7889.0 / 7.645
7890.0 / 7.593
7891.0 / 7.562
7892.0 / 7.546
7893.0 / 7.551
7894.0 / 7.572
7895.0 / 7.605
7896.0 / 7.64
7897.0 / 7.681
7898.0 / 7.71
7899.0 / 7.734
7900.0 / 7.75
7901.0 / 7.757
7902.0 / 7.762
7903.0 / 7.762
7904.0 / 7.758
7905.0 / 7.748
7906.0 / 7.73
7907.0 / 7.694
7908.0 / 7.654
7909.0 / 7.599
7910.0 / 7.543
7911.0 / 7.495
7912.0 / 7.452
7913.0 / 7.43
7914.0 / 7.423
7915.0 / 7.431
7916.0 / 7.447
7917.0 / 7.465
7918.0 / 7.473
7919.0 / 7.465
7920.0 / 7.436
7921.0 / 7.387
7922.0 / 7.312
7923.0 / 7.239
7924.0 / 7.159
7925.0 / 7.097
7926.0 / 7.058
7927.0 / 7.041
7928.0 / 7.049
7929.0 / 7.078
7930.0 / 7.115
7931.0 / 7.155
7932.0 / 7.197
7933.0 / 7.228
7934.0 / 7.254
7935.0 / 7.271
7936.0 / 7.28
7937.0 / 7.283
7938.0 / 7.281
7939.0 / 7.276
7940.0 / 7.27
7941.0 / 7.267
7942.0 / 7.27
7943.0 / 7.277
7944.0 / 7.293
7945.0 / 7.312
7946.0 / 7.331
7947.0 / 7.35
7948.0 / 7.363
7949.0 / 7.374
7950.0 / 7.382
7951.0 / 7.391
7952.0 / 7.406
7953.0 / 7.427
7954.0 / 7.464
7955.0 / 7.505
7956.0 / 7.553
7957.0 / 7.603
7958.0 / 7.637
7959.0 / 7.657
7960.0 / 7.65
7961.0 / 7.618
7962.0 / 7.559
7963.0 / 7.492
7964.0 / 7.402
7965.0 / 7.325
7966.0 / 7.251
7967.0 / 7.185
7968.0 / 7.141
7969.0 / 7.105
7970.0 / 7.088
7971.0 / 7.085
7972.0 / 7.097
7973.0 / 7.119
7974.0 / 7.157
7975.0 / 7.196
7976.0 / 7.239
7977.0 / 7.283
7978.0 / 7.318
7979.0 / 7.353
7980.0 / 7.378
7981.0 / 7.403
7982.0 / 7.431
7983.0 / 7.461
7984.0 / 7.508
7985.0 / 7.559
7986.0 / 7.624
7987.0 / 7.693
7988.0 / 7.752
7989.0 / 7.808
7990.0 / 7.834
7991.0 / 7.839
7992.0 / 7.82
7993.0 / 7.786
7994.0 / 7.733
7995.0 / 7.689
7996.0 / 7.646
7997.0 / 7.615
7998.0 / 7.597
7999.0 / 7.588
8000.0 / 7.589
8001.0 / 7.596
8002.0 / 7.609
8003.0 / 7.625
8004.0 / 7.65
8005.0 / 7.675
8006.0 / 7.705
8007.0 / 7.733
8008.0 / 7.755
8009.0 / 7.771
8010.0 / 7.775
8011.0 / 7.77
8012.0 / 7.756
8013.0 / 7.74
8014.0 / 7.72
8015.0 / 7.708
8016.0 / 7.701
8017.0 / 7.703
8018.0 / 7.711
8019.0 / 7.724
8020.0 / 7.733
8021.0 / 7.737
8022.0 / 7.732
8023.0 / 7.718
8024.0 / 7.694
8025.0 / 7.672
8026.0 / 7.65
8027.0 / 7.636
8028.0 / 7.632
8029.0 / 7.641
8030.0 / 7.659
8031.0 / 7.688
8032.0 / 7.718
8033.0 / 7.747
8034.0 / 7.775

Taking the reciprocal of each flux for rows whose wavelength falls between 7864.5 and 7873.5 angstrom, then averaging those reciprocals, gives 0.143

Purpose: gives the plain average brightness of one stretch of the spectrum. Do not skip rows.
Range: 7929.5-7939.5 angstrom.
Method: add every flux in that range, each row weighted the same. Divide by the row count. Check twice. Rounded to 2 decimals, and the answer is 7.23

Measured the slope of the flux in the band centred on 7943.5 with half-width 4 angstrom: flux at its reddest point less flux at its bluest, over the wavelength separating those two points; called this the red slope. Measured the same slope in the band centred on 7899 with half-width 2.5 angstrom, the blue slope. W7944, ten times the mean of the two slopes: 0.15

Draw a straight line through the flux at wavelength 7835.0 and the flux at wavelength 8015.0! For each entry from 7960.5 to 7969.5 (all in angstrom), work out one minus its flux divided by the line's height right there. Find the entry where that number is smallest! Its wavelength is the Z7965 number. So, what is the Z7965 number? 7961.0 angstrom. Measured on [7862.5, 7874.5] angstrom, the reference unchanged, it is 7863.0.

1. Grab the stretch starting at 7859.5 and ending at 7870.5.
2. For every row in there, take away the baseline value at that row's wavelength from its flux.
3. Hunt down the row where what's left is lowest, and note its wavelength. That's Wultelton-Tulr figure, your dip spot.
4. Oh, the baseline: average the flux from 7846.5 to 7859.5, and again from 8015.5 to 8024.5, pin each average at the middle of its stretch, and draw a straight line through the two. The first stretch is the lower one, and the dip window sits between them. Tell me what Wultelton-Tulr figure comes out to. 7870.0 angstrom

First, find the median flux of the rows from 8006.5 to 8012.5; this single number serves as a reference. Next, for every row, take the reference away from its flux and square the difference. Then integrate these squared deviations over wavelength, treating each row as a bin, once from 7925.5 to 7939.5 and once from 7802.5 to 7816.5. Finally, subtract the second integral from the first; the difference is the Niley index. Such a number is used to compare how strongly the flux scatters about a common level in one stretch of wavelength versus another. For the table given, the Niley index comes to 3.8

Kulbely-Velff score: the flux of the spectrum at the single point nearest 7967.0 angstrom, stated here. 7.185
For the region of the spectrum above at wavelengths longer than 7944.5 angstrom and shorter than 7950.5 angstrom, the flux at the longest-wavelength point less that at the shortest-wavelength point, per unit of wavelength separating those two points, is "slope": 0.014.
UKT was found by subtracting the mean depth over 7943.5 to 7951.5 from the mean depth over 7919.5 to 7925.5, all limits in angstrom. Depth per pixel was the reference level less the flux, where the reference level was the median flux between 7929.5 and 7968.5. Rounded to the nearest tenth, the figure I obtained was 0.1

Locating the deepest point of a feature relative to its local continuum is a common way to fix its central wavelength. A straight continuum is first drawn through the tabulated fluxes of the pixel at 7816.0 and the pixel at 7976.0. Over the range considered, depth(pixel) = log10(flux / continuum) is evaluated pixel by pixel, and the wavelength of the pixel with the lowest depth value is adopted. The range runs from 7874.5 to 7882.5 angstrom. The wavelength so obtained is 7875.0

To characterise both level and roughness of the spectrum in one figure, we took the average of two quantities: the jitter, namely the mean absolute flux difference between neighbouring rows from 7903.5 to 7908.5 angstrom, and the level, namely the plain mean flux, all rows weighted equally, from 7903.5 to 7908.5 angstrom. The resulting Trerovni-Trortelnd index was 3.87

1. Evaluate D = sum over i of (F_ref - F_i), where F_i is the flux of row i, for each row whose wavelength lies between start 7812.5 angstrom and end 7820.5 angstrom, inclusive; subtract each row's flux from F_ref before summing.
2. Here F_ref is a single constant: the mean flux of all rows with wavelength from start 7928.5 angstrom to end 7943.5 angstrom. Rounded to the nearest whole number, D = -1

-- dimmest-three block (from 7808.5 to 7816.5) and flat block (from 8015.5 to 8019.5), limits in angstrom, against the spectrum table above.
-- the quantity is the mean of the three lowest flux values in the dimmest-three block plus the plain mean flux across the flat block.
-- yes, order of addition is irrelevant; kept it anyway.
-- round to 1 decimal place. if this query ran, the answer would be 15.0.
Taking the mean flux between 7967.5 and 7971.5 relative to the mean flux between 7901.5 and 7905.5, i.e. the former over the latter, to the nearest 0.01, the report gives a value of 0.92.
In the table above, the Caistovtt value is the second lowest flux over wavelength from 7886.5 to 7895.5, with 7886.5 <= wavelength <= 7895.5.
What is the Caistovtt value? 7.551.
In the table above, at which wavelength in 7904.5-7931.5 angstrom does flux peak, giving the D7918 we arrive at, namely 7905.0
